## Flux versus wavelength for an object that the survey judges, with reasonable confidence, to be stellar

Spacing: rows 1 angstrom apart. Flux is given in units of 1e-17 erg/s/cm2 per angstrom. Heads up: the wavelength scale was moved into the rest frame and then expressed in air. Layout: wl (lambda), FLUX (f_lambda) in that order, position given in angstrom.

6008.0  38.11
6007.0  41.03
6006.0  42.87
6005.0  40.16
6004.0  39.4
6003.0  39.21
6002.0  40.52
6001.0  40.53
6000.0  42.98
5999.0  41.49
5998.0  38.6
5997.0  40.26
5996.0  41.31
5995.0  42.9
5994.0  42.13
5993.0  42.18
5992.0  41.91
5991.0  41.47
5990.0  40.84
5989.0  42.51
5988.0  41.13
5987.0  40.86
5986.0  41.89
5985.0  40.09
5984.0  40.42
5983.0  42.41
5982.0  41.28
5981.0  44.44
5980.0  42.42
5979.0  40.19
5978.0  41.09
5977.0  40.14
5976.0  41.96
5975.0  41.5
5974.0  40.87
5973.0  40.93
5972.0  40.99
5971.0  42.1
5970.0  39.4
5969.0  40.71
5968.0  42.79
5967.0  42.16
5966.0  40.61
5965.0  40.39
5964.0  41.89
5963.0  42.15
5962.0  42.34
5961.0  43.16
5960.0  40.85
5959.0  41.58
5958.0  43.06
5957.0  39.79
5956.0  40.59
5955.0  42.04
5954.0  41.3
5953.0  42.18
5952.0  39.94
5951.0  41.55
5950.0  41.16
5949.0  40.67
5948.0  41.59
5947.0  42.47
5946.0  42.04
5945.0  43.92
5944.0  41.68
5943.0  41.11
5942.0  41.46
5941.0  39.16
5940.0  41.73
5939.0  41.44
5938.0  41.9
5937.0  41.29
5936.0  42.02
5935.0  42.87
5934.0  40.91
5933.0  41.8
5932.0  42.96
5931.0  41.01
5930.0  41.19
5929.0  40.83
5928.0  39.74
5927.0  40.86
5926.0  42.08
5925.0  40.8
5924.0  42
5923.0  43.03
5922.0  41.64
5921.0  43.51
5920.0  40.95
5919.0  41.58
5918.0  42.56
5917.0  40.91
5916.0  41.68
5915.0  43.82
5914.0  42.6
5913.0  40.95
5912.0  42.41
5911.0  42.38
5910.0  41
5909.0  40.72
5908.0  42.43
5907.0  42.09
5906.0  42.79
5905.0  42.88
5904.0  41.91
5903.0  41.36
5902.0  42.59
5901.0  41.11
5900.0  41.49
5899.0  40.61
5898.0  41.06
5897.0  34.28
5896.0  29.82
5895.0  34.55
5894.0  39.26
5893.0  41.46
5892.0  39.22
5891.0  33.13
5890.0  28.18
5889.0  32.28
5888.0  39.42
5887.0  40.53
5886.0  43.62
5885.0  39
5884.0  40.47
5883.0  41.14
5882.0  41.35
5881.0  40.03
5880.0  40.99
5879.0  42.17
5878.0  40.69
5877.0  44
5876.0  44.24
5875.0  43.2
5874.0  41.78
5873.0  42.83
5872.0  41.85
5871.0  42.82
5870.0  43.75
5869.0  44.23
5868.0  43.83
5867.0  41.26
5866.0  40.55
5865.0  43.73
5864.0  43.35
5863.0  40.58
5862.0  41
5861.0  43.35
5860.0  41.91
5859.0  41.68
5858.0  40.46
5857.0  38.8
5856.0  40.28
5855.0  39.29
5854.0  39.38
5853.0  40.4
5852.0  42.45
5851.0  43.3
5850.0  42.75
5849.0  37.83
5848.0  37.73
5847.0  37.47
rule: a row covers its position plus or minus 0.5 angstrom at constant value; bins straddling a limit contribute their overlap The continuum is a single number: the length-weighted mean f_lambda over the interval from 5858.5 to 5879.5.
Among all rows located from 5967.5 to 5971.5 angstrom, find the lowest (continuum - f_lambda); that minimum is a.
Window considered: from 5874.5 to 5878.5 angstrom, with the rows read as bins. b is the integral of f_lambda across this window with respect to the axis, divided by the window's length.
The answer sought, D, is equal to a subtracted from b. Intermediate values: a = -0.3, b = 43.0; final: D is 43.3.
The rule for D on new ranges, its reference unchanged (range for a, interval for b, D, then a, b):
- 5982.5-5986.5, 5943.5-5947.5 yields 42.4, 0.1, 42.5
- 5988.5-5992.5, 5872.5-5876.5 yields 43.0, 0.0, 43.0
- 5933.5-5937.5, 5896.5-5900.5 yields 39.7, -0.4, 39.4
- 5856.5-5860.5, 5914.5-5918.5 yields 41.6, 0.6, 42.2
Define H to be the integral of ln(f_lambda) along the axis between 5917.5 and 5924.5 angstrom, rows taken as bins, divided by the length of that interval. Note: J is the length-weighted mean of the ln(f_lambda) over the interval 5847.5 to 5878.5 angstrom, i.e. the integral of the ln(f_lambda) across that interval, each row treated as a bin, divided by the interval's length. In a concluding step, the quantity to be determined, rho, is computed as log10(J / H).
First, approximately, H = 3.742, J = 3.730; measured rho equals -0.0014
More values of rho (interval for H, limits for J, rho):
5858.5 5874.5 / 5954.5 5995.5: -0.0025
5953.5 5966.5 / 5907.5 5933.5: 0.0006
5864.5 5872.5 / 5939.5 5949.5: -0.0032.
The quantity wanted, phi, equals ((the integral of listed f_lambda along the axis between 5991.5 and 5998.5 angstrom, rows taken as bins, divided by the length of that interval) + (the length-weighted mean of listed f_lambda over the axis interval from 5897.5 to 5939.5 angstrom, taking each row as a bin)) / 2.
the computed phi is 41.5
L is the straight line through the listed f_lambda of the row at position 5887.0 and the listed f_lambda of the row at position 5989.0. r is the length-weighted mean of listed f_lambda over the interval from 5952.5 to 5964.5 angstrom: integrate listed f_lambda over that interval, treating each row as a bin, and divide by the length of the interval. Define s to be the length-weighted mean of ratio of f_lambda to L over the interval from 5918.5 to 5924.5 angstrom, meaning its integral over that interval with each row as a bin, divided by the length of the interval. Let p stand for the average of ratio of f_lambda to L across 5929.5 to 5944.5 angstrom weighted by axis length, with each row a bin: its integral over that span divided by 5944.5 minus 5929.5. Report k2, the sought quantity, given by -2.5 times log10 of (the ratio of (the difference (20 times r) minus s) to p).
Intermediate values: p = 1.00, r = 41.7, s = 1.02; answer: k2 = -7.30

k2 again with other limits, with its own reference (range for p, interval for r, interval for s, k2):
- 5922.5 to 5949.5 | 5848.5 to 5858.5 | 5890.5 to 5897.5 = -7.27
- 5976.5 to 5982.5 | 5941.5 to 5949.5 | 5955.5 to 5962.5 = -7.32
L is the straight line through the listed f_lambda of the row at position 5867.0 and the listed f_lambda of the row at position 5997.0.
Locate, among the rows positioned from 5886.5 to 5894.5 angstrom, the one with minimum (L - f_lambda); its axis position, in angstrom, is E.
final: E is 5893.0 angstrom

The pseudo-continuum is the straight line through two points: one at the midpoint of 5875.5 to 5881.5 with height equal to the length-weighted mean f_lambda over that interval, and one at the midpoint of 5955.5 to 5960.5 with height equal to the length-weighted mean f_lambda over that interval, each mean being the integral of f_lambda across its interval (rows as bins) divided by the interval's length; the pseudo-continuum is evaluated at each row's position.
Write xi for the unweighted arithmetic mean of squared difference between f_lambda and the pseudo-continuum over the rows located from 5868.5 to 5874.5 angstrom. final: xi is 1.4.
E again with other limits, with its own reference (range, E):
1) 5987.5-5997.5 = 5995.0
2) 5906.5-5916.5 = 5915.0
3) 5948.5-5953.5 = 5953.0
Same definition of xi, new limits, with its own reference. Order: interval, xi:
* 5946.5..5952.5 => 0.6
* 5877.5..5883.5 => 1.3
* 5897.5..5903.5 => 0.6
